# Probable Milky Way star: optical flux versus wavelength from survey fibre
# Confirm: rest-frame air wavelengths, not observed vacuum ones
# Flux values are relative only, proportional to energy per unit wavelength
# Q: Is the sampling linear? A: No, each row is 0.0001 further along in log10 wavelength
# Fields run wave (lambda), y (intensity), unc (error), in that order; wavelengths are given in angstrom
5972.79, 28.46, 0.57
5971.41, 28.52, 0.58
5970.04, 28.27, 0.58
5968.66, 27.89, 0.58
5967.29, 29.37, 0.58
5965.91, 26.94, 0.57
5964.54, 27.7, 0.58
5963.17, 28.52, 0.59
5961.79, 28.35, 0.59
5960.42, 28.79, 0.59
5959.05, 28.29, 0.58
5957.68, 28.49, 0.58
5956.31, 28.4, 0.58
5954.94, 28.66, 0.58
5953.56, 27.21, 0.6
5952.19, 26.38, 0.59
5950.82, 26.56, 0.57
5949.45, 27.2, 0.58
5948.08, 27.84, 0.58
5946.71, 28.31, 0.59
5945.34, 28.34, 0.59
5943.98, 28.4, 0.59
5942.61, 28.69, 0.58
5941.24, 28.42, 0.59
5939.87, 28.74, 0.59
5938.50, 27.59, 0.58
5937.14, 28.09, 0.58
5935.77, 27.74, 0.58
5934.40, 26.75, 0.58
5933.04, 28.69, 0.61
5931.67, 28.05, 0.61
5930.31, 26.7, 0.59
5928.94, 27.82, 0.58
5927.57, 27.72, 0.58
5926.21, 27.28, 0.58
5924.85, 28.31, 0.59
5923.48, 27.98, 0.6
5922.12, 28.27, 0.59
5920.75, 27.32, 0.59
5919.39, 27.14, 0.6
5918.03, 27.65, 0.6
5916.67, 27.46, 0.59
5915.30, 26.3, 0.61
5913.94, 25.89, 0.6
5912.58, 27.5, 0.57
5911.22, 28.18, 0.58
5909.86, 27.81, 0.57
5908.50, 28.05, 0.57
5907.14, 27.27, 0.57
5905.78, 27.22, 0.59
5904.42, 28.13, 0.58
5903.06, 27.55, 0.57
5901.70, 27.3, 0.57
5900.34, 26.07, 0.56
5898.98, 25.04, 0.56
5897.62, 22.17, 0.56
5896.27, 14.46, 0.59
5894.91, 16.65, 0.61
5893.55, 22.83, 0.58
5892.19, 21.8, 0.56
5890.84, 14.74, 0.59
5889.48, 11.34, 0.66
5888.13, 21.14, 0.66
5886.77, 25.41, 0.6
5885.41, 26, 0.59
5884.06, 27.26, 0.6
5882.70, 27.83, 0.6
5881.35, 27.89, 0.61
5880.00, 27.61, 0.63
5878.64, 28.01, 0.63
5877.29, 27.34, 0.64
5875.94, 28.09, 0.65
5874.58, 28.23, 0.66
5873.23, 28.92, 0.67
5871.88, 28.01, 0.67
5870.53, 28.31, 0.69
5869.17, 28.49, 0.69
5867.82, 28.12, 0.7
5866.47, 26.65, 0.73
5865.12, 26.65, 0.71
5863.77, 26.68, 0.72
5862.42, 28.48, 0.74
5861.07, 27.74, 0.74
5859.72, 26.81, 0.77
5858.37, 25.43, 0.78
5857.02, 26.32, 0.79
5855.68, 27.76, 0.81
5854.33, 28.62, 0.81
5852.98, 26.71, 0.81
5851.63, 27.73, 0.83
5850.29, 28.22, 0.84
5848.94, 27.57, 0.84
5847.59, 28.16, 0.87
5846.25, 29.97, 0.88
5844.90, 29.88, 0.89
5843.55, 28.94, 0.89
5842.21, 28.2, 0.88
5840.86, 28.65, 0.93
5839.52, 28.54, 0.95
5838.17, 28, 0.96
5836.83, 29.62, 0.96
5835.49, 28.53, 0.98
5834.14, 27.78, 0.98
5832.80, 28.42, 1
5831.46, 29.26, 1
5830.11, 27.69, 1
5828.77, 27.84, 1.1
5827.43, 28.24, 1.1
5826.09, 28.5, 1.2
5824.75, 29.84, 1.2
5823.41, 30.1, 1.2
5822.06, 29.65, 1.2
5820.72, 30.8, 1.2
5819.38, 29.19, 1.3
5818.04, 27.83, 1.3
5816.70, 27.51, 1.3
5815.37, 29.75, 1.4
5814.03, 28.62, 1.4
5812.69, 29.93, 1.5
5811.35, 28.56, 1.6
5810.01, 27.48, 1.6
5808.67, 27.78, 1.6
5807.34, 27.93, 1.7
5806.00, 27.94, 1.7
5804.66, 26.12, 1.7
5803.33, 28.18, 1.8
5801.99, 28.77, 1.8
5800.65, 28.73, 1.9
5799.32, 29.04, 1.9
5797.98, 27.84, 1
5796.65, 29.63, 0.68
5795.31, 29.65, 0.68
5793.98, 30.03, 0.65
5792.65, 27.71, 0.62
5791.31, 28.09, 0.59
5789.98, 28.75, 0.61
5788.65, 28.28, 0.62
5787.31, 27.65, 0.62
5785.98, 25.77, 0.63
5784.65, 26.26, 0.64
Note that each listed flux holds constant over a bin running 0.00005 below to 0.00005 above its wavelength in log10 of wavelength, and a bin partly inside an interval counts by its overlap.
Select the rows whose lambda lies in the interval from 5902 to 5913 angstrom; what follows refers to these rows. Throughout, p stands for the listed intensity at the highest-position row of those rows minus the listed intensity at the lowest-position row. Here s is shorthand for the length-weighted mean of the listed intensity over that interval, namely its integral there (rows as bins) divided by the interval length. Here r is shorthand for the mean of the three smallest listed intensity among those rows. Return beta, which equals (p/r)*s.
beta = -0.1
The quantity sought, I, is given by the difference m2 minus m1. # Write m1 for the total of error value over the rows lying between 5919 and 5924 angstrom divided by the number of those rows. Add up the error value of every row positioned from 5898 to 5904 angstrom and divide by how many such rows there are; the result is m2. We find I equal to 0.0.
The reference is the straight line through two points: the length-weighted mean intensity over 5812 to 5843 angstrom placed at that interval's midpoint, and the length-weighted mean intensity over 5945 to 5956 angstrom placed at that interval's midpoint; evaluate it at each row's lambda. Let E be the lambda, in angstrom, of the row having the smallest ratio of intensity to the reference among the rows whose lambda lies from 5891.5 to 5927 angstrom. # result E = 5896.27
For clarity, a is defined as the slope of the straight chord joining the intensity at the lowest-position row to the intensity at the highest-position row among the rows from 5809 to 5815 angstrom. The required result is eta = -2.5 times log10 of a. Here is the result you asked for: 1.4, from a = 0.28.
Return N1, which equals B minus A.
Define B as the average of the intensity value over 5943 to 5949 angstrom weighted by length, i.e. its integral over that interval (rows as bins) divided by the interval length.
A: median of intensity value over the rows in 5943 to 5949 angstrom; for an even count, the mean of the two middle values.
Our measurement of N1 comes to -0.09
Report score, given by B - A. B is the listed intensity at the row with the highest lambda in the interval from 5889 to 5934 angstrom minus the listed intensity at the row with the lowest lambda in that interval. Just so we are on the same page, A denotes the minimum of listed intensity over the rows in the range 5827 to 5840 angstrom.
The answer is -10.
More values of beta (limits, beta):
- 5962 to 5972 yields 0.0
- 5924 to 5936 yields -0.6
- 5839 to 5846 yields 1.4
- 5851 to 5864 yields -1.1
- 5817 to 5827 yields 0.7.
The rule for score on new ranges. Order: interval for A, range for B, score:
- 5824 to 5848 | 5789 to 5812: -28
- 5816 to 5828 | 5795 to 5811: -30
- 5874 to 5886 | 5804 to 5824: -22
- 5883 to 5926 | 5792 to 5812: -10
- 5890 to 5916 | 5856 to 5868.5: -13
